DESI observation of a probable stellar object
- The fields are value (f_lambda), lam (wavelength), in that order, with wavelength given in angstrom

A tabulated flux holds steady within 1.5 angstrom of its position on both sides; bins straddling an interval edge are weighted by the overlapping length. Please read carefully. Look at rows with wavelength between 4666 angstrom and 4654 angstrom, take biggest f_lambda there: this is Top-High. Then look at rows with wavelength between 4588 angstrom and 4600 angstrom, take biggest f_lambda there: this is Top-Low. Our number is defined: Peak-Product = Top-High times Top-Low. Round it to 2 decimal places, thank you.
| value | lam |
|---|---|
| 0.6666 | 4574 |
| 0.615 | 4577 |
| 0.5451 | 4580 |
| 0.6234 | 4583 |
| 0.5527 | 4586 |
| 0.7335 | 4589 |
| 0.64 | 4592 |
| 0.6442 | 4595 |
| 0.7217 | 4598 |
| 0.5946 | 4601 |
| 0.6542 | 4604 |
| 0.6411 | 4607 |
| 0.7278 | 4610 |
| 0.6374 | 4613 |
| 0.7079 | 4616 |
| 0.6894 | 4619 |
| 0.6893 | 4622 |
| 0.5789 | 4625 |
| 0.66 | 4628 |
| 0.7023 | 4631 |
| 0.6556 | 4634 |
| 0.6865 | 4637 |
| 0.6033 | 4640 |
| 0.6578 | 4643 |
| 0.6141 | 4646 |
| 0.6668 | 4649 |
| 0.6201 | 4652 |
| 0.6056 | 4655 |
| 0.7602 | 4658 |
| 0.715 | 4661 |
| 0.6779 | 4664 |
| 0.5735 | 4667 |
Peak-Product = 0.56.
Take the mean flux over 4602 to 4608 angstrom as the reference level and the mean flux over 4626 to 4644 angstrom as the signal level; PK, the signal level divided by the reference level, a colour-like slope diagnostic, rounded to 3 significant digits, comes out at 1.02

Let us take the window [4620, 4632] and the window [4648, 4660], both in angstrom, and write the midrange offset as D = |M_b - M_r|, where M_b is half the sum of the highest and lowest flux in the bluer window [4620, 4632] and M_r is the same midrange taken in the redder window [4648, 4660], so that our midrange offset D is 0.04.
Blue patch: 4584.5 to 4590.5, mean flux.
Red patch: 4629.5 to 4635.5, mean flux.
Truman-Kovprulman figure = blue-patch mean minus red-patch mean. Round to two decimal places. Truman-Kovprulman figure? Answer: -0.04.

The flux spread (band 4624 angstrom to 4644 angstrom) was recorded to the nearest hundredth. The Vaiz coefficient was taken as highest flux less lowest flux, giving 0.12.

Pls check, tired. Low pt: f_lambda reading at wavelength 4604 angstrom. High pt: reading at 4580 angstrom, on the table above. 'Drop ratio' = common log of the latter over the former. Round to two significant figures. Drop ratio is -0.079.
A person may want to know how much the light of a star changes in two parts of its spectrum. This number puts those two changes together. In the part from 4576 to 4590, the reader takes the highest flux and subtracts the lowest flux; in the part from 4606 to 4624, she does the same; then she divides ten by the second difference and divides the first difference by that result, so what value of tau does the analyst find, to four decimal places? 0.0017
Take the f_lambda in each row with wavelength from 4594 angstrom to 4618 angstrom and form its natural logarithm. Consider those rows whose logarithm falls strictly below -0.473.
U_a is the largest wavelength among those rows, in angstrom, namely 4601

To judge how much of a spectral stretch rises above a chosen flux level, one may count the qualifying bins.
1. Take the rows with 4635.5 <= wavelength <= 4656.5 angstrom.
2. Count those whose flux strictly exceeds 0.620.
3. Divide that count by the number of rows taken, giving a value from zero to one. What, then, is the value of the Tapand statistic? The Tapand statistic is 0.57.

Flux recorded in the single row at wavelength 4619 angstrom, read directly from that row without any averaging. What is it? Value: 0.6894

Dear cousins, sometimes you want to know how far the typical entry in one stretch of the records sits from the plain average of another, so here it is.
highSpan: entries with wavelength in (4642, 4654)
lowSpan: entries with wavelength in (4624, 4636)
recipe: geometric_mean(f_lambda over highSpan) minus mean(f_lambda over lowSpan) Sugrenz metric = -0.01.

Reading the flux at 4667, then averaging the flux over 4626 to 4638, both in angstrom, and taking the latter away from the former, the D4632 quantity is -0.10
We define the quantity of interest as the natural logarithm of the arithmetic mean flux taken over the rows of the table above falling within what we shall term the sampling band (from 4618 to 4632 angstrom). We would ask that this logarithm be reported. -0.41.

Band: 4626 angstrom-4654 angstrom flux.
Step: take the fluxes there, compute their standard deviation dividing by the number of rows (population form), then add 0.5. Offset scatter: 0.531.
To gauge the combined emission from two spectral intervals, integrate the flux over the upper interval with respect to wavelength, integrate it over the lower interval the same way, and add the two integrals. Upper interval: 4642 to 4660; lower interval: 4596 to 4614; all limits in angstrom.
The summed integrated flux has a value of 23.7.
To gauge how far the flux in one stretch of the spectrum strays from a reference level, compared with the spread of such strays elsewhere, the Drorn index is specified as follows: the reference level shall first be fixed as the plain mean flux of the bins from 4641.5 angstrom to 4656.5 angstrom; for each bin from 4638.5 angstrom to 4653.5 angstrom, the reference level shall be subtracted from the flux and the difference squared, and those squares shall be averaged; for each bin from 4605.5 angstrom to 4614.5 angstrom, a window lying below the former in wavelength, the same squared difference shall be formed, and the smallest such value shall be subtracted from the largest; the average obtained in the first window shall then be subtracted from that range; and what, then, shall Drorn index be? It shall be 0.0084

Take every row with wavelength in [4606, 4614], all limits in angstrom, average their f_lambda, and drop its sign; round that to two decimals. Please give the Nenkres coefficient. 0.67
